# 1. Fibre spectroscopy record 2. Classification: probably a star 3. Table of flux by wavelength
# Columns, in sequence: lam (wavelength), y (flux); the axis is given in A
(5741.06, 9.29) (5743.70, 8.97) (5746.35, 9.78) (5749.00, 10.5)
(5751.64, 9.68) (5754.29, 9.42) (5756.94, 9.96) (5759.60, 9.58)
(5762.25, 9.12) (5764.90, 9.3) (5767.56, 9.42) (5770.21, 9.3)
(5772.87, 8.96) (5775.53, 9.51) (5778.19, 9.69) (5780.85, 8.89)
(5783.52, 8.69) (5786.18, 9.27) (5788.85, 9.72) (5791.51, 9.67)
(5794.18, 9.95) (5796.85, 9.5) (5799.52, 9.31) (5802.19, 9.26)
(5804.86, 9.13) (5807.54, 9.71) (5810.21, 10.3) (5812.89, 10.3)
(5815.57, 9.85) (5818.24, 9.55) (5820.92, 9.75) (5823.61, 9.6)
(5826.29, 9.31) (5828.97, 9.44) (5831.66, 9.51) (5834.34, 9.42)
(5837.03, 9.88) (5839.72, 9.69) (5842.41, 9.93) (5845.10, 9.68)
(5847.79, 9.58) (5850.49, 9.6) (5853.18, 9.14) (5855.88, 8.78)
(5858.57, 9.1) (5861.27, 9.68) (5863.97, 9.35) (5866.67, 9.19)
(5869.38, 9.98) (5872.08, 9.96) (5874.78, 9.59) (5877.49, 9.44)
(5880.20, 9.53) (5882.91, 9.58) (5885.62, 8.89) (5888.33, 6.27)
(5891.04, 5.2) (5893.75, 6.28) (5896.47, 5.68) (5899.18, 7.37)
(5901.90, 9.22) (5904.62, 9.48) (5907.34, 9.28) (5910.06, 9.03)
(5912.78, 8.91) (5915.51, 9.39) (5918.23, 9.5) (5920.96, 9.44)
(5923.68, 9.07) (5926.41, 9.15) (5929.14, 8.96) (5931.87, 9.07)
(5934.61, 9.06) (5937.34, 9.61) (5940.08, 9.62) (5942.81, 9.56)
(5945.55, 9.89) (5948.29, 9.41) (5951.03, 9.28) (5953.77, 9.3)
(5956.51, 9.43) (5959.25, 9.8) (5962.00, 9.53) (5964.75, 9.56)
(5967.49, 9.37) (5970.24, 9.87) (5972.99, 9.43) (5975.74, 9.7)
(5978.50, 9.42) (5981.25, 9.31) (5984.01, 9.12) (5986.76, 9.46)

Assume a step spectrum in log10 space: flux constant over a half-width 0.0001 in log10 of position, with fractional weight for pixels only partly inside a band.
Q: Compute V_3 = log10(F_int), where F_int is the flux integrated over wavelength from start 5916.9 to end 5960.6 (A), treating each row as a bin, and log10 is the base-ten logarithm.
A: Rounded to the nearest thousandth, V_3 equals 2.613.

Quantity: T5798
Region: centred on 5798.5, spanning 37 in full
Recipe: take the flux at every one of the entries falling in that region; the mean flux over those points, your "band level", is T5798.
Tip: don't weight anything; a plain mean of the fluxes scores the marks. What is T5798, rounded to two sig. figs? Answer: 9.5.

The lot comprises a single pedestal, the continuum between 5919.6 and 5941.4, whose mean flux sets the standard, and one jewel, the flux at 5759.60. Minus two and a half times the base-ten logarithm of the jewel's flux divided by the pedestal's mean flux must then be -0.04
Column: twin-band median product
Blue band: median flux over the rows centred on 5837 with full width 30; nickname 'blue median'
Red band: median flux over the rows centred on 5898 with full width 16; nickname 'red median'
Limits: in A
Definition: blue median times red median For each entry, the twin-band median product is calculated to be 65.5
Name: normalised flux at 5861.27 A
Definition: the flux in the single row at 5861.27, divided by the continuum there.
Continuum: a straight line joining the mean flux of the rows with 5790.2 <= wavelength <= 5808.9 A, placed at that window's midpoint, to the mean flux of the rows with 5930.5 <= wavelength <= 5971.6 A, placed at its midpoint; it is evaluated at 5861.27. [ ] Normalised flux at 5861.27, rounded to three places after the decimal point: 1.019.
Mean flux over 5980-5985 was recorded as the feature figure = 9.21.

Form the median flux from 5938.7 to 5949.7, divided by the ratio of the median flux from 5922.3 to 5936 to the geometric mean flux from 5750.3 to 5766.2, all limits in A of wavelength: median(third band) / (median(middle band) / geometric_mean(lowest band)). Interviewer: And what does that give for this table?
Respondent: 10.1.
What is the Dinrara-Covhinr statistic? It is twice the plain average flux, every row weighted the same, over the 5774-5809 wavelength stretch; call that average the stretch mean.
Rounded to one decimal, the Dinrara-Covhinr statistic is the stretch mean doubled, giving 18.8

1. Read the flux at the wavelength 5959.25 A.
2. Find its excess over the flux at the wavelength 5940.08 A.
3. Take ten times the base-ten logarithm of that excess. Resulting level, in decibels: -7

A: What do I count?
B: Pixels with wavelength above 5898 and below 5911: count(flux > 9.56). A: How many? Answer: 0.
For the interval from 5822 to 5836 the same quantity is 1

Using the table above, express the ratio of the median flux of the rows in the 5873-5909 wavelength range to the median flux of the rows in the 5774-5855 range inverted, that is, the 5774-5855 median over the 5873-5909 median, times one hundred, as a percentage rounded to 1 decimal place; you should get 104.0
